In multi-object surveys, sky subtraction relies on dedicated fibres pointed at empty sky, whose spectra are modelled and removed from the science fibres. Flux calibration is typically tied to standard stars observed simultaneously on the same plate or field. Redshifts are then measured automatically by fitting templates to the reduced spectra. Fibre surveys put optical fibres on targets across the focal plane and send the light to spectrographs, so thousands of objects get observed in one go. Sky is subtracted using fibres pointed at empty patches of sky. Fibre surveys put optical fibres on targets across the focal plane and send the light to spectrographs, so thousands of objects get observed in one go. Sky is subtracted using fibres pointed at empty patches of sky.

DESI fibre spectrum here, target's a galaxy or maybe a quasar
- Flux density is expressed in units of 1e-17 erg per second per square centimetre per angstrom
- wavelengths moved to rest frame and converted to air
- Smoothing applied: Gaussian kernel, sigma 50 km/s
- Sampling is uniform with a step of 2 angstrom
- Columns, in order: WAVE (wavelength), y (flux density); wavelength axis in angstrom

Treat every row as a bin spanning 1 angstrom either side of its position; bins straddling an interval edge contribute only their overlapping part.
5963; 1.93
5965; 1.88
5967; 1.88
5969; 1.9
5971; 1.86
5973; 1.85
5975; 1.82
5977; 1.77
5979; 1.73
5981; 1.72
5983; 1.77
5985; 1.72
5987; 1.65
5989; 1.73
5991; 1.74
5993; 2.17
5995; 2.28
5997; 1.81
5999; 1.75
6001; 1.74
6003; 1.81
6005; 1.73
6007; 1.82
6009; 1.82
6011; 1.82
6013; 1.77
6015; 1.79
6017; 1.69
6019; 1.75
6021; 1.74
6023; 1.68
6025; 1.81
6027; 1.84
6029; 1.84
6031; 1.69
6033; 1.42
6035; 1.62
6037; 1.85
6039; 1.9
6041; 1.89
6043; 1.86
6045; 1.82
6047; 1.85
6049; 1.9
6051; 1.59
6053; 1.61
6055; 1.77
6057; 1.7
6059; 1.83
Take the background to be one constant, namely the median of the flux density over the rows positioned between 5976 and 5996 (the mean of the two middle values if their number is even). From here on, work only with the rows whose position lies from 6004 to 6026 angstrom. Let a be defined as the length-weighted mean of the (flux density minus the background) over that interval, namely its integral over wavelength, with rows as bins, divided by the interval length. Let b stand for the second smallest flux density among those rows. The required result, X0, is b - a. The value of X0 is 1.66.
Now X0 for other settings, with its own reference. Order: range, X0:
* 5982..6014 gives 1.63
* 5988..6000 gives 1.56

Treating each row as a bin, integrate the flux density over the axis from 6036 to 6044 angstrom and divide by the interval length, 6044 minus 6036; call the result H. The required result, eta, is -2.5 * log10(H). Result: -0.68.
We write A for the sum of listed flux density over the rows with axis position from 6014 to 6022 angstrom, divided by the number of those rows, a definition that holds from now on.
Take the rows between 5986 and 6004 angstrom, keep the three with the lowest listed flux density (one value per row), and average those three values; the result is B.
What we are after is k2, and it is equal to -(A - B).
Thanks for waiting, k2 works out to -0.04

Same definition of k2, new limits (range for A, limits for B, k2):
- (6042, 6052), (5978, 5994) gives -0.11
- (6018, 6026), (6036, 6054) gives -0.07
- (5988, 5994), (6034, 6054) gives -0.27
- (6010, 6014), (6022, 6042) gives -0.22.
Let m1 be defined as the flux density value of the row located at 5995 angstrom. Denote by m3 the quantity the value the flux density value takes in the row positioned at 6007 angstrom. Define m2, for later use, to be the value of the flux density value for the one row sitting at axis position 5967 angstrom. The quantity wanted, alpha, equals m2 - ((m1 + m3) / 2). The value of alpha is -0.17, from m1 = 2.28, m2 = 1.88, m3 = 1.82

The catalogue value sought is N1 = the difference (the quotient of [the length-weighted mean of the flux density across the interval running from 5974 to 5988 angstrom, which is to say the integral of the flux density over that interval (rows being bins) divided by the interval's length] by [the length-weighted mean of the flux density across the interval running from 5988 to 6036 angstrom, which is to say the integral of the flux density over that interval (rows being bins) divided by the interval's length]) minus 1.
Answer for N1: -0.026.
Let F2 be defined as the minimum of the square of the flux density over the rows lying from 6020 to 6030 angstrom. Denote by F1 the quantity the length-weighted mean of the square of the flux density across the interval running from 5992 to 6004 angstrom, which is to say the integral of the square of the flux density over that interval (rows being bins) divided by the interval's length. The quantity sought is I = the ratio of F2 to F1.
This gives 0.75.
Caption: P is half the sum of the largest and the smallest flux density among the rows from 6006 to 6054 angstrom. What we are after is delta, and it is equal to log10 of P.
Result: 0.22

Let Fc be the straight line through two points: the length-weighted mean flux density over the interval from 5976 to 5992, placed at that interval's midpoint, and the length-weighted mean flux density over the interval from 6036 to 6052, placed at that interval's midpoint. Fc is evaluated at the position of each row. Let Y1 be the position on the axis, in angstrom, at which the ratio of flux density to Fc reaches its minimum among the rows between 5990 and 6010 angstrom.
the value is 6005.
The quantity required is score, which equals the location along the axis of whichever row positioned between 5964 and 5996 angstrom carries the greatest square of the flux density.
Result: 5995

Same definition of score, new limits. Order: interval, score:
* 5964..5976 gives 5969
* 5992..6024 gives 5995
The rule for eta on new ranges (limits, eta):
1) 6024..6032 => -0.64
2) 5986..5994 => -0.65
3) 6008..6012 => -0.65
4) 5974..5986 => -0.61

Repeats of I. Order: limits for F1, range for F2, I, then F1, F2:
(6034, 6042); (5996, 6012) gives 0.90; 3.31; 2.99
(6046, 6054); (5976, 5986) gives 0.97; 3.04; 2.96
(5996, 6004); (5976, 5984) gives 0.94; 3.16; 2.96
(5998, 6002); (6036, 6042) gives 1.12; 3.05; 3.42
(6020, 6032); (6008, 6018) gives 0.91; 3.13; 2.86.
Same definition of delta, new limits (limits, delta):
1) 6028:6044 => 0.22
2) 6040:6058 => 0.24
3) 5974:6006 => 0.29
